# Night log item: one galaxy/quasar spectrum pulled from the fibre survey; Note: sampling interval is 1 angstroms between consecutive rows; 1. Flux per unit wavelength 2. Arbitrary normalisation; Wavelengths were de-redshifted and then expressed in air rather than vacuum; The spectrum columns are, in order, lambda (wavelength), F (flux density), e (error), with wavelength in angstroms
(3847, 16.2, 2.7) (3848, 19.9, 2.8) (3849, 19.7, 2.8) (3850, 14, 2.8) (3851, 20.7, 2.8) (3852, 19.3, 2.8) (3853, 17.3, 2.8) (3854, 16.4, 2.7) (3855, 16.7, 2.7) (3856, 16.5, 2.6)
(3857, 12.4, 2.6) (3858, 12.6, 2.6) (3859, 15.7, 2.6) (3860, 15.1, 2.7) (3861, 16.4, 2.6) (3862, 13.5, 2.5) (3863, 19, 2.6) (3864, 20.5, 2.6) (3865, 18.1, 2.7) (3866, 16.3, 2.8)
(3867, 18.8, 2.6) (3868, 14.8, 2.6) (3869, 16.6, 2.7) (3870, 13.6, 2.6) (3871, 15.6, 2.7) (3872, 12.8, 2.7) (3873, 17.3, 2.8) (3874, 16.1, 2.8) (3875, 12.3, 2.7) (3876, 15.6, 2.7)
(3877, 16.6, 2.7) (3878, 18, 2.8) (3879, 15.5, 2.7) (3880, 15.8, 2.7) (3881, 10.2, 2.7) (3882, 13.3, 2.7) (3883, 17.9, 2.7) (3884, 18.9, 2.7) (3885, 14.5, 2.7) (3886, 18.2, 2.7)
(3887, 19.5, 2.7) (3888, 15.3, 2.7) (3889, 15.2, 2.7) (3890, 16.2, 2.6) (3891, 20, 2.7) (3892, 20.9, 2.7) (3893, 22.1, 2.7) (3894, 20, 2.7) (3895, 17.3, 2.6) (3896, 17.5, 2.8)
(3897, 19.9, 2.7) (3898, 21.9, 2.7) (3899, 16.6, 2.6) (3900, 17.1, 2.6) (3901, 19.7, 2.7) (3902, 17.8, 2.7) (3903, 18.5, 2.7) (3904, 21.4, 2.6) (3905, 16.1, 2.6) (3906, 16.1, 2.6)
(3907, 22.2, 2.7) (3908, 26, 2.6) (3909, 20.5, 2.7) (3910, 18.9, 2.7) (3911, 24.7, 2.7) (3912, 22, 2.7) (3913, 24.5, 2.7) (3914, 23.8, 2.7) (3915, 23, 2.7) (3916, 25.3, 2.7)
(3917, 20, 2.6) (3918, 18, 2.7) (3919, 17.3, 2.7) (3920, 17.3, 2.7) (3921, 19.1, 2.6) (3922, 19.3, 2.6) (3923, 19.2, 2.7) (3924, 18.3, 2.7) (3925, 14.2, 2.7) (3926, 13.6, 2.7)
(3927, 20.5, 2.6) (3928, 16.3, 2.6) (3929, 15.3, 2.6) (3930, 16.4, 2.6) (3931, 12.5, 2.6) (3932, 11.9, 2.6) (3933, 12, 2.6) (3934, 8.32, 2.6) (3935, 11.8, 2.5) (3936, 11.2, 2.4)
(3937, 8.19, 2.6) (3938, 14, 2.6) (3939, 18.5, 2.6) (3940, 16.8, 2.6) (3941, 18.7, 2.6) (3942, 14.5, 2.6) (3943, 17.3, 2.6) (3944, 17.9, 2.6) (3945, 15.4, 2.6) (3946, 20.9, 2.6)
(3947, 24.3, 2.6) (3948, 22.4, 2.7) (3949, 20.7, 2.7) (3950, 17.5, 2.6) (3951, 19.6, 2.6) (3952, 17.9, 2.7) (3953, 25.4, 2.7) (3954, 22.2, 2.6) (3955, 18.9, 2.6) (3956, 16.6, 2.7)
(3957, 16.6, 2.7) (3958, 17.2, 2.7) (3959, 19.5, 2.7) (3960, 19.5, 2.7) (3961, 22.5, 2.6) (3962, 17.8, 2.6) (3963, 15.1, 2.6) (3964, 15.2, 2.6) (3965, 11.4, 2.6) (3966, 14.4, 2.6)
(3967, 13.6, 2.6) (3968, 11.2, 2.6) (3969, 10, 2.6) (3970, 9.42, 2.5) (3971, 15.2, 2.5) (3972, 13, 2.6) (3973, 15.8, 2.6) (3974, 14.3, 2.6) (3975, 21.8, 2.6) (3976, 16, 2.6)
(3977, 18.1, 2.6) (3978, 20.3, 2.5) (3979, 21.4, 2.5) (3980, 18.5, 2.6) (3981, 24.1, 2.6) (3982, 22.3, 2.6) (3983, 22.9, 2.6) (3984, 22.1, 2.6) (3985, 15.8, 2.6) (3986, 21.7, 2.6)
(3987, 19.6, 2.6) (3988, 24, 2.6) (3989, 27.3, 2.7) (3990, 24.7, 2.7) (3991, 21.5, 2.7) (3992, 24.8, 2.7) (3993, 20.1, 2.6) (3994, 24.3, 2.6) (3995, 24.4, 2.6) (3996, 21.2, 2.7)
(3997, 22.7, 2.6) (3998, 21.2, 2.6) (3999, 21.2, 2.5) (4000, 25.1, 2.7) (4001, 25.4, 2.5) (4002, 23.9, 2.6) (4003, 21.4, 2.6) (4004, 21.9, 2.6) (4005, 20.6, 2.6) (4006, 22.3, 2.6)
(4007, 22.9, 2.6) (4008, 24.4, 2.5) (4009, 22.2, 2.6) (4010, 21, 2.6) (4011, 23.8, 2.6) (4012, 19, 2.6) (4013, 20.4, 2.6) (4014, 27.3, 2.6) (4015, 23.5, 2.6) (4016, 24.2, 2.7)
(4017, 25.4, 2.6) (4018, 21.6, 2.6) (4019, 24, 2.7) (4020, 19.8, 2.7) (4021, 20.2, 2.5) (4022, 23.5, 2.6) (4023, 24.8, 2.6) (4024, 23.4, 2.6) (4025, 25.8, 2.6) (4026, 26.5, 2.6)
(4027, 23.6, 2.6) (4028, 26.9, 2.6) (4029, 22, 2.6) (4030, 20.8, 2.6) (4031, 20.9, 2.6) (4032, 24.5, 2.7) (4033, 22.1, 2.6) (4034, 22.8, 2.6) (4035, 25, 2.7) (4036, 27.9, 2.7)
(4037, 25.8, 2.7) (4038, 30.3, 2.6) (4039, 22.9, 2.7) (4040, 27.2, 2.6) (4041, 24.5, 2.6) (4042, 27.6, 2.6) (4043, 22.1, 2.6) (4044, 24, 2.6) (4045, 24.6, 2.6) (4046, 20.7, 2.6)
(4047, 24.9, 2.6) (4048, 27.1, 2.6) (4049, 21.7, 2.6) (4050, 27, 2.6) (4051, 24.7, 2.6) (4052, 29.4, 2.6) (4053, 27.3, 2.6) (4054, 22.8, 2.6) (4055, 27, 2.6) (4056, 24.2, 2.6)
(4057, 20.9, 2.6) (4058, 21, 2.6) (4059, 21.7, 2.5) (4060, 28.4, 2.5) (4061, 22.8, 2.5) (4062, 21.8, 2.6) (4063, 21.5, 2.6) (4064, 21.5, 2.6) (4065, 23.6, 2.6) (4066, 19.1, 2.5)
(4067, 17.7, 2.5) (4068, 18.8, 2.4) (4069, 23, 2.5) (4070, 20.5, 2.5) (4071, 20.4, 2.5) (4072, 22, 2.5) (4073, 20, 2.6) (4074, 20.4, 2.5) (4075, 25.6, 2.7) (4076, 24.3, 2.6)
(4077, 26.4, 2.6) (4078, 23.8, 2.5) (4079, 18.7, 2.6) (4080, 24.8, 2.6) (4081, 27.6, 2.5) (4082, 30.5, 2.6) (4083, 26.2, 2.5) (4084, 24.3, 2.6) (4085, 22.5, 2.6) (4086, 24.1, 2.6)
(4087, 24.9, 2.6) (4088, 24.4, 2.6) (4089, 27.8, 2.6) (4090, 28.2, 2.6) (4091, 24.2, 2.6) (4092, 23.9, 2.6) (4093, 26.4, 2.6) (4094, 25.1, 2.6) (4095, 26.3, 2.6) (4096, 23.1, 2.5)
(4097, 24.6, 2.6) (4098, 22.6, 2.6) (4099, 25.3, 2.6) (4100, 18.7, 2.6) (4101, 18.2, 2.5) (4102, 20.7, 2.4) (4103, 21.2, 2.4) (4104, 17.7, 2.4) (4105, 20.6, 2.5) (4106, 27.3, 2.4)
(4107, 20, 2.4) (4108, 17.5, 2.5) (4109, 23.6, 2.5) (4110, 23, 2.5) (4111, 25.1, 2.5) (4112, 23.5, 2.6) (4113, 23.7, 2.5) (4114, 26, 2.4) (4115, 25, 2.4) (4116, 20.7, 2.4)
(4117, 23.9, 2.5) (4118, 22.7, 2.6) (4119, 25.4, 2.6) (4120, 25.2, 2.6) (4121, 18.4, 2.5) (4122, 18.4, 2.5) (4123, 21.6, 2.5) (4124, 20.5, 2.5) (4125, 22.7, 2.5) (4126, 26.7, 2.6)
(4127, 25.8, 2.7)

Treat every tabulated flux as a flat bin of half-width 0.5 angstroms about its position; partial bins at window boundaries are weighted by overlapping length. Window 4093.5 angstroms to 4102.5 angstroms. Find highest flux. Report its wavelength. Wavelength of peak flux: 4095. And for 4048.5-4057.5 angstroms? 4052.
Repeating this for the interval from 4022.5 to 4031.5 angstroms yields 4028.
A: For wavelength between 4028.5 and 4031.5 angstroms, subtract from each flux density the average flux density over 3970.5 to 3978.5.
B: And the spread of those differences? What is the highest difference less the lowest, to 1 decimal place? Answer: 1.2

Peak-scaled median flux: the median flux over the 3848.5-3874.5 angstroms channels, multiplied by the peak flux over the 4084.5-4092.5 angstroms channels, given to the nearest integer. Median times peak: 462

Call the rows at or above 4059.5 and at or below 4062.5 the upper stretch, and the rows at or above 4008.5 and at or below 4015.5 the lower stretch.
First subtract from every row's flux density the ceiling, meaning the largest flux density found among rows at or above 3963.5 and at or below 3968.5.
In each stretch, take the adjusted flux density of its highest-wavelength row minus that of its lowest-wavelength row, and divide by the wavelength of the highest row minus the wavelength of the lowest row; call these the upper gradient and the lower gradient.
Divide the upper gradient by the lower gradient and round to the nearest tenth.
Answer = -15.2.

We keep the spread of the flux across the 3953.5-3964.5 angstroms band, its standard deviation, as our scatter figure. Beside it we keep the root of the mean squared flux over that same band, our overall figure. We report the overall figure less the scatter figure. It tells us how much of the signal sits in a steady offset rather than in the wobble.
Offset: 16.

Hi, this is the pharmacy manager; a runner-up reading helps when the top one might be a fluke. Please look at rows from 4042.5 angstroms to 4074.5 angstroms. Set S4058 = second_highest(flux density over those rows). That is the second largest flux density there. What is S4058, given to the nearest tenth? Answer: 28.4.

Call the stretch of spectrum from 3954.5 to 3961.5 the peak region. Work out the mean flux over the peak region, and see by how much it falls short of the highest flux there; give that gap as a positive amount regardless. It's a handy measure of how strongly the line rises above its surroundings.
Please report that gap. 3.8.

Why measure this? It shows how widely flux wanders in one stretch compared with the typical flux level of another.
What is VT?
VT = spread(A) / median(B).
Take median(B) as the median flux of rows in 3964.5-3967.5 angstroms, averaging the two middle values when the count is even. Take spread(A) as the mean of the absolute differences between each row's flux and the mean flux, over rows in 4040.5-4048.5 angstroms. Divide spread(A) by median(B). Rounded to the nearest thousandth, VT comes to 0.120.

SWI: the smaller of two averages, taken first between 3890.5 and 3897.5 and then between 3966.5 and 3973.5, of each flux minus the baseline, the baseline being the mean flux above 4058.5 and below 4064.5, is -10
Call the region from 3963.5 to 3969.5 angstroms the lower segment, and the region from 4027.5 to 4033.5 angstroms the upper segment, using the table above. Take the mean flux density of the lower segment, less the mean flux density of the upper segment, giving -10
